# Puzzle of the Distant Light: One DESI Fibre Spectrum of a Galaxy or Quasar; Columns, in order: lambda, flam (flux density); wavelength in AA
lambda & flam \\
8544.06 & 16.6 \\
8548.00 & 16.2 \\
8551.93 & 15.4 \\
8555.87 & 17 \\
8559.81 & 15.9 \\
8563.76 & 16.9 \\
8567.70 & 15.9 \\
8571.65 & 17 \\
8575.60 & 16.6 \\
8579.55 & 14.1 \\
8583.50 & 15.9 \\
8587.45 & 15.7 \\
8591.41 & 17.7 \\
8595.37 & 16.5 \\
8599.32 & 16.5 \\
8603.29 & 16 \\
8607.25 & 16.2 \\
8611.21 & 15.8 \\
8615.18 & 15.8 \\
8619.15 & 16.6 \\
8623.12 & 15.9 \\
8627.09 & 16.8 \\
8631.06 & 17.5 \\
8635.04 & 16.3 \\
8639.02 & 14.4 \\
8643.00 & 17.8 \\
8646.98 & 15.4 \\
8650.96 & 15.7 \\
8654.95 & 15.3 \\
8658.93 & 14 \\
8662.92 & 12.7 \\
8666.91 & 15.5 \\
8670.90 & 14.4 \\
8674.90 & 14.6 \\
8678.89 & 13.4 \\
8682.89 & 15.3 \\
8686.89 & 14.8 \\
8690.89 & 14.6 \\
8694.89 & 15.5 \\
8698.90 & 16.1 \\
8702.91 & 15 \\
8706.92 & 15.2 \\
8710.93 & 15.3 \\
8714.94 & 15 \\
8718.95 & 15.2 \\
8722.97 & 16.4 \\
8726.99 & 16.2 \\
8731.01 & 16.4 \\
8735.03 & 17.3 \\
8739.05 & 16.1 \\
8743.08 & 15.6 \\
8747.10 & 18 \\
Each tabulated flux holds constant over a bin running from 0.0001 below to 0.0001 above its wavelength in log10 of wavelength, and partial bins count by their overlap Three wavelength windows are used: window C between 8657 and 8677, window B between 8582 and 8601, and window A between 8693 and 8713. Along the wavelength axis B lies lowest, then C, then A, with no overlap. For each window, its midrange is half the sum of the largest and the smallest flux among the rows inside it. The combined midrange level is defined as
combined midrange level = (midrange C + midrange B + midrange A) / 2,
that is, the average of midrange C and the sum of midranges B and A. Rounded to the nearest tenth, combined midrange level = 23.2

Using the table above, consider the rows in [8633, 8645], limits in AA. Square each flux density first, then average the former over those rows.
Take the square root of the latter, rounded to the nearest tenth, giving 16.2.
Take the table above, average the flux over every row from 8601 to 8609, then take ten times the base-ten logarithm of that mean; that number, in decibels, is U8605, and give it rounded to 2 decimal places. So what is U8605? 12.07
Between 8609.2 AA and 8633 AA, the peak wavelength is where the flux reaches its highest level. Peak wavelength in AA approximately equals 8631.06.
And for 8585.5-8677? 8643.00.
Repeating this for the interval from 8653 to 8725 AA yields 8722.97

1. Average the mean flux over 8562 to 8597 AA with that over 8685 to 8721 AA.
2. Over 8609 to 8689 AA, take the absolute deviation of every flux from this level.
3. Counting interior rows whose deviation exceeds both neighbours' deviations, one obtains 6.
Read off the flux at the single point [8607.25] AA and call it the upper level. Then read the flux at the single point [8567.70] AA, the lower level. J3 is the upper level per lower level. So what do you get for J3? 1.02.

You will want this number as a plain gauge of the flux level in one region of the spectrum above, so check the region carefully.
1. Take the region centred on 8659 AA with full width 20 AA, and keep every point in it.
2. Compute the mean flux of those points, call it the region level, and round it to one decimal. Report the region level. 14.6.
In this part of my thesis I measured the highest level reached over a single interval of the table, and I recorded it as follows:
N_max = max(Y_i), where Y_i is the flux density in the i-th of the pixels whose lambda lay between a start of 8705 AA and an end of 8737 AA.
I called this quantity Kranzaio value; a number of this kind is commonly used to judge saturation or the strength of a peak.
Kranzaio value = 17.3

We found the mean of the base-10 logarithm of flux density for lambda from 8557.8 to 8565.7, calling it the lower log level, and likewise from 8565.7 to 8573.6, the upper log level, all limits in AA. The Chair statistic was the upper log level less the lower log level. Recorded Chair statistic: 0.00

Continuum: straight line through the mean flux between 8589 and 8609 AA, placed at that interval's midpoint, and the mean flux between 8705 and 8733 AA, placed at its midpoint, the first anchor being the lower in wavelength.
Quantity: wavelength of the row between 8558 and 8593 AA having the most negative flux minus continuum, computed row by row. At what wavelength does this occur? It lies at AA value 8579.55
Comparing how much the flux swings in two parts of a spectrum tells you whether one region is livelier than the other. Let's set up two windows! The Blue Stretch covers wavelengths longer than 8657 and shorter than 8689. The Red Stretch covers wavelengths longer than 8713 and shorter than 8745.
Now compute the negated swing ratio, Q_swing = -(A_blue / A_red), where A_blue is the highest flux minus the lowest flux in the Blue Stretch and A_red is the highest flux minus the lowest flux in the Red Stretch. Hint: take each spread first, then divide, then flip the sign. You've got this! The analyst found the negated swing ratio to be -1.2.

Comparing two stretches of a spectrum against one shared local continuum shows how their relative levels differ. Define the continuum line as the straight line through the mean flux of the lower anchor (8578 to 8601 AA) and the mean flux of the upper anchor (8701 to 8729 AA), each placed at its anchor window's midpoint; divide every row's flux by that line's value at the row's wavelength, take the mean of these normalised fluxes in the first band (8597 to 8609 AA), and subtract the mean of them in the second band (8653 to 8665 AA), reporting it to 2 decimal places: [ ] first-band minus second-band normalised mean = 0.12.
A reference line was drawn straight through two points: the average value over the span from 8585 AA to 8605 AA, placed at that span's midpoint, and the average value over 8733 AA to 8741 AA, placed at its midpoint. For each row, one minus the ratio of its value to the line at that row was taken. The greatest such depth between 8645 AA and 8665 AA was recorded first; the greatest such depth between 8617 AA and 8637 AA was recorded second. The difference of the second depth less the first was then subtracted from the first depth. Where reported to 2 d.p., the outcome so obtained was 0.43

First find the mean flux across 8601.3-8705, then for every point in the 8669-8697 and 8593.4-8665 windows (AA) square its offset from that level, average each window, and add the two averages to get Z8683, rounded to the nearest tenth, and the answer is 2.6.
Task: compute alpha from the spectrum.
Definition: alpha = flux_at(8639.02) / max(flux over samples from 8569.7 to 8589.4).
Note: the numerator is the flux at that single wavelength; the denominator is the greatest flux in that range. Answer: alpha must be 0.85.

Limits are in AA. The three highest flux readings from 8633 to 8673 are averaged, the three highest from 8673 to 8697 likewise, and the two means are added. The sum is 31.8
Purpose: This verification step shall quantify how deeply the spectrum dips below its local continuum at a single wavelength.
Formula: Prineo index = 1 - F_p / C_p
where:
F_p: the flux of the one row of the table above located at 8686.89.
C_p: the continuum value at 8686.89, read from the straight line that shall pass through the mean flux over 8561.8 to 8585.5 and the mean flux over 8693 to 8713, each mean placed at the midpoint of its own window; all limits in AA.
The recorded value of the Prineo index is 0.045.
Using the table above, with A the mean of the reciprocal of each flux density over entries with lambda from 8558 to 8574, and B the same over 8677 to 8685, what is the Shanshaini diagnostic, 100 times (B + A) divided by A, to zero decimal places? 215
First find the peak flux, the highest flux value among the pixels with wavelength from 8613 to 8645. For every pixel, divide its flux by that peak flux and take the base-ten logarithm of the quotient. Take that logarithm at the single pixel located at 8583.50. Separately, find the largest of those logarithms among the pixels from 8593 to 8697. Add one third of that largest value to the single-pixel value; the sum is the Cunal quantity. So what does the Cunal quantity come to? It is -0.049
